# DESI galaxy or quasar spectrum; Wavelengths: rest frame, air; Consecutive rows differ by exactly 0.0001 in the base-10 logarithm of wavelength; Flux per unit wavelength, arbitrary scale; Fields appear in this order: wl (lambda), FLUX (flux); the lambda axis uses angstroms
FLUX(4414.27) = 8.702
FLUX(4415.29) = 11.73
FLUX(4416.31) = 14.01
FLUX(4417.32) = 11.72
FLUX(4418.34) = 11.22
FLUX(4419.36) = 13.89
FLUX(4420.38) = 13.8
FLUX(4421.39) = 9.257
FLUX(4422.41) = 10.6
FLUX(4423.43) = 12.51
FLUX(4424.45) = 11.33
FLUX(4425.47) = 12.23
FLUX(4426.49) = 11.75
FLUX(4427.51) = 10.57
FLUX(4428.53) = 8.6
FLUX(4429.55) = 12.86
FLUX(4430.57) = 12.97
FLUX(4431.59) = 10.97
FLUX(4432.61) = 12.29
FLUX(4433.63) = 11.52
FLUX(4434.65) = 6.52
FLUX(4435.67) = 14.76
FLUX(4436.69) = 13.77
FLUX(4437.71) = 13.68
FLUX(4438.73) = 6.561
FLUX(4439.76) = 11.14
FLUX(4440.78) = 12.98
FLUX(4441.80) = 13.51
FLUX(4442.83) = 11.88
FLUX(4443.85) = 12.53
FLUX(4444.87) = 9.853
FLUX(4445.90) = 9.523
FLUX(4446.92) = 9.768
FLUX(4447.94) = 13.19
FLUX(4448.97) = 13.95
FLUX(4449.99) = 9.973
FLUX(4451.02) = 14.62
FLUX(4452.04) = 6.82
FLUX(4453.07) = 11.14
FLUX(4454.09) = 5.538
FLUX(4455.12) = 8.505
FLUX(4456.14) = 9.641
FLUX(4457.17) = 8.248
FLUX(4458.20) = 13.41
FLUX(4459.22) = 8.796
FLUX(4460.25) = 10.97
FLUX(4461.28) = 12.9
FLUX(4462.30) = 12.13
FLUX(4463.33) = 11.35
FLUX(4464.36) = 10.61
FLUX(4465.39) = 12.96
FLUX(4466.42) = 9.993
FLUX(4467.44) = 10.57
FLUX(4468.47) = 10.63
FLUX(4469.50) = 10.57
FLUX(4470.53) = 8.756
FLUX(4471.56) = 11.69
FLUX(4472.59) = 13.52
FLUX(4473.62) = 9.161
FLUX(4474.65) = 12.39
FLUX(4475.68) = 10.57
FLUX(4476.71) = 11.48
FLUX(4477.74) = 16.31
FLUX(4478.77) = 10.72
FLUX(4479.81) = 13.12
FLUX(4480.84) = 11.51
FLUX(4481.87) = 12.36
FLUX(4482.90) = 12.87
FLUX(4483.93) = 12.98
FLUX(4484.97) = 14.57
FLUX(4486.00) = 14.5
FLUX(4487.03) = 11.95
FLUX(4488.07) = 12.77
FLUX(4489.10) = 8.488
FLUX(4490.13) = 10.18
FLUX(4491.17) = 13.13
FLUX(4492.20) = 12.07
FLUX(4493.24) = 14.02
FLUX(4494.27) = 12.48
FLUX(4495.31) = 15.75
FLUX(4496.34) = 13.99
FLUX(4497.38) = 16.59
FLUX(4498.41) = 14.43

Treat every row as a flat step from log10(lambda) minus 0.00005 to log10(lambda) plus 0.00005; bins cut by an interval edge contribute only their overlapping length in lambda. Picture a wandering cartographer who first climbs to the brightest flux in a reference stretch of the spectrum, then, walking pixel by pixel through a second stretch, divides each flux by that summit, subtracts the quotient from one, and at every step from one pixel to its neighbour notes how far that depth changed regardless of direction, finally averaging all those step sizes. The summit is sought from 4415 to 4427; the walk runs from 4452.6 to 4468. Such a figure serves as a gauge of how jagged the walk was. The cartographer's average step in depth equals 0.169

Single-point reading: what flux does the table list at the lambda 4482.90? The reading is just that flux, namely 12.87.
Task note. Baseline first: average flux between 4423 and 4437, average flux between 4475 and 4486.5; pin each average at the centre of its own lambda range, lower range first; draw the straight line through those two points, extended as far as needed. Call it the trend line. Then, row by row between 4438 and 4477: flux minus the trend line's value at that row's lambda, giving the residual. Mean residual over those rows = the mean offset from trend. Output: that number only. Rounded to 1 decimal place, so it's -1.4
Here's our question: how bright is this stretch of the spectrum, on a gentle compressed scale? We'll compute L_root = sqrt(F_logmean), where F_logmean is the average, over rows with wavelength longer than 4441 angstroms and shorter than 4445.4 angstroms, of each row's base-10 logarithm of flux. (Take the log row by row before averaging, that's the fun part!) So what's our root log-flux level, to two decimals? 1.04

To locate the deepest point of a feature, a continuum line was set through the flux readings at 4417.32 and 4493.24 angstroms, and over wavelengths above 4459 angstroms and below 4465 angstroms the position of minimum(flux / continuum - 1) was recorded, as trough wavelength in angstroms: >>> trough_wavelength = 4459.22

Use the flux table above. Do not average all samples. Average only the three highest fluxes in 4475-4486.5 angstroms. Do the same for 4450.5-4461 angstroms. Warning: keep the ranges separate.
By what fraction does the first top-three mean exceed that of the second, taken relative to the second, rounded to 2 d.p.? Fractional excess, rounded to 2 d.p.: 0.16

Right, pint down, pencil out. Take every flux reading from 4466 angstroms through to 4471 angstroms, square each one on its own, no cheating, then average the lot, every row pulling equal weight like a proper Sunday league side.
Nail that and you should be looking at 103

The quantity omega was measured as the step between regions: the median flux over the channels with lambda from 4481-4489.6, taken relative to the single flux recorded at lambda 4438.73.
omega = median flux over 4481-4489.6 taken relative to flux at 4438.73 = 6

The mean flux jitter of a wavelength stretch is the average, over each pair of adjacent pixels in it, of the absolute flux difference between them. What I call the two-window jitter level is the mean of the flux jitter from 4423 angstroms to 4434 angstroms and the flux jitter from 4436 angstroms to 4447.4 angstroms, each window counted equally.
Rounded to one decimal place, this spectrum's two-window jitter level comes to 1.7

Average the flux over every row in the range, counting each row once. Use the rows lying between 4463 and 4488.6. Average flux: 11.9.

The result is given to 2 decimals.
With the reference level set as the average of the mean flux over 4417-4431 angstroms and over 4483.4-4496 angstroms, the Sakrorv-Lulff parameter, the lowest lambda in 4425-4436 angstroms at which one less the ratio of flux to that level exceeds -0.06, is 4425.47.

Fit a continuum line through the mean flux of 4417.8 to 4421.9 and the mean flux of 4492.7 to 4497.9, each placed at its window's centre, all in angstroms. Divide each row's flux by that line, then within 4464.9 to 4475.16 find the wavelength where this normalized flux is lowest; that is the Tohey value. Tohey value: 4470.53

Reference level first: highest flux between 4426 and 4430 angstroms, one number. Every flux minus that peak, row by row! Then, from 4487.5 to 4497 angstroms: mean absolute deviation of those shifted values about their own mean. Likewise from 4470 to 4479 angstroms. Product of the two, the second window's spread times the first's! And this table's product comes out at 2.5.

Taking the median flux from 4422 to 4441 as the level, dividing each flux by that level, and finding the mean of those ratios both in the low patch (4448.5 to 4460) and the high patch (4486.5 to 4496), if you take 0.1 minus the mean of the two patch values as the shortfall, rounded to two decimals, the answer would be -0.85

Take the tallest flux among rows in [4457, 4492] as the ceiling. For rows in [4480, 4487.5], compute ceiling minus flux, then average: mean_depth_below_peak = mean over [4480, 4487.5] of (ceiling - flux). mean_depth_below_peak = 3.3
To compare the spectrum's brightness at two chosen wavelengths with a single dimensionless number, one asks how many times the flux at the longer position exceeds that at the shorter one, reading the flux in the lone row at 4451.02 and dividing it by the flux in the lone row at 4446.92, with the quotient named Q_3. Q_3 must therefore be 1.50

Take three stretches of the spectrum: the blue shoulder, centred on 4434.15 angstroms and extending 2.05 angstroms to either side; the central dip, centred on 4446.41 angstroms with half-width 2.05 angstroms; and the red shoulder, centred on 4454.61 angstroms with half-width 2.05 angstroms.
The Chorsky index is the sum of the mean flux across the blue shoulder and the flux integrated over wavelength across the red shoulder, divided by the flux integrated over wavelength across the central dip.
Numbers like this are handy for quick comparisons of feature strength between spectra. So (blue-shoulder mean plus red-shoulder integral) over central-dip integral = 1.08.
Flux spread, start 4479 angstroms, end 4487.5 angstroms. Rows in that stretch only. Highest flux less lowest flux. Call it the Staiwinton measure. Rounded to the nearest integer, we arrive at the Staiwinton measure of 3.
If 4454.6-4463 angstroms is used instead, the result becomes 5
